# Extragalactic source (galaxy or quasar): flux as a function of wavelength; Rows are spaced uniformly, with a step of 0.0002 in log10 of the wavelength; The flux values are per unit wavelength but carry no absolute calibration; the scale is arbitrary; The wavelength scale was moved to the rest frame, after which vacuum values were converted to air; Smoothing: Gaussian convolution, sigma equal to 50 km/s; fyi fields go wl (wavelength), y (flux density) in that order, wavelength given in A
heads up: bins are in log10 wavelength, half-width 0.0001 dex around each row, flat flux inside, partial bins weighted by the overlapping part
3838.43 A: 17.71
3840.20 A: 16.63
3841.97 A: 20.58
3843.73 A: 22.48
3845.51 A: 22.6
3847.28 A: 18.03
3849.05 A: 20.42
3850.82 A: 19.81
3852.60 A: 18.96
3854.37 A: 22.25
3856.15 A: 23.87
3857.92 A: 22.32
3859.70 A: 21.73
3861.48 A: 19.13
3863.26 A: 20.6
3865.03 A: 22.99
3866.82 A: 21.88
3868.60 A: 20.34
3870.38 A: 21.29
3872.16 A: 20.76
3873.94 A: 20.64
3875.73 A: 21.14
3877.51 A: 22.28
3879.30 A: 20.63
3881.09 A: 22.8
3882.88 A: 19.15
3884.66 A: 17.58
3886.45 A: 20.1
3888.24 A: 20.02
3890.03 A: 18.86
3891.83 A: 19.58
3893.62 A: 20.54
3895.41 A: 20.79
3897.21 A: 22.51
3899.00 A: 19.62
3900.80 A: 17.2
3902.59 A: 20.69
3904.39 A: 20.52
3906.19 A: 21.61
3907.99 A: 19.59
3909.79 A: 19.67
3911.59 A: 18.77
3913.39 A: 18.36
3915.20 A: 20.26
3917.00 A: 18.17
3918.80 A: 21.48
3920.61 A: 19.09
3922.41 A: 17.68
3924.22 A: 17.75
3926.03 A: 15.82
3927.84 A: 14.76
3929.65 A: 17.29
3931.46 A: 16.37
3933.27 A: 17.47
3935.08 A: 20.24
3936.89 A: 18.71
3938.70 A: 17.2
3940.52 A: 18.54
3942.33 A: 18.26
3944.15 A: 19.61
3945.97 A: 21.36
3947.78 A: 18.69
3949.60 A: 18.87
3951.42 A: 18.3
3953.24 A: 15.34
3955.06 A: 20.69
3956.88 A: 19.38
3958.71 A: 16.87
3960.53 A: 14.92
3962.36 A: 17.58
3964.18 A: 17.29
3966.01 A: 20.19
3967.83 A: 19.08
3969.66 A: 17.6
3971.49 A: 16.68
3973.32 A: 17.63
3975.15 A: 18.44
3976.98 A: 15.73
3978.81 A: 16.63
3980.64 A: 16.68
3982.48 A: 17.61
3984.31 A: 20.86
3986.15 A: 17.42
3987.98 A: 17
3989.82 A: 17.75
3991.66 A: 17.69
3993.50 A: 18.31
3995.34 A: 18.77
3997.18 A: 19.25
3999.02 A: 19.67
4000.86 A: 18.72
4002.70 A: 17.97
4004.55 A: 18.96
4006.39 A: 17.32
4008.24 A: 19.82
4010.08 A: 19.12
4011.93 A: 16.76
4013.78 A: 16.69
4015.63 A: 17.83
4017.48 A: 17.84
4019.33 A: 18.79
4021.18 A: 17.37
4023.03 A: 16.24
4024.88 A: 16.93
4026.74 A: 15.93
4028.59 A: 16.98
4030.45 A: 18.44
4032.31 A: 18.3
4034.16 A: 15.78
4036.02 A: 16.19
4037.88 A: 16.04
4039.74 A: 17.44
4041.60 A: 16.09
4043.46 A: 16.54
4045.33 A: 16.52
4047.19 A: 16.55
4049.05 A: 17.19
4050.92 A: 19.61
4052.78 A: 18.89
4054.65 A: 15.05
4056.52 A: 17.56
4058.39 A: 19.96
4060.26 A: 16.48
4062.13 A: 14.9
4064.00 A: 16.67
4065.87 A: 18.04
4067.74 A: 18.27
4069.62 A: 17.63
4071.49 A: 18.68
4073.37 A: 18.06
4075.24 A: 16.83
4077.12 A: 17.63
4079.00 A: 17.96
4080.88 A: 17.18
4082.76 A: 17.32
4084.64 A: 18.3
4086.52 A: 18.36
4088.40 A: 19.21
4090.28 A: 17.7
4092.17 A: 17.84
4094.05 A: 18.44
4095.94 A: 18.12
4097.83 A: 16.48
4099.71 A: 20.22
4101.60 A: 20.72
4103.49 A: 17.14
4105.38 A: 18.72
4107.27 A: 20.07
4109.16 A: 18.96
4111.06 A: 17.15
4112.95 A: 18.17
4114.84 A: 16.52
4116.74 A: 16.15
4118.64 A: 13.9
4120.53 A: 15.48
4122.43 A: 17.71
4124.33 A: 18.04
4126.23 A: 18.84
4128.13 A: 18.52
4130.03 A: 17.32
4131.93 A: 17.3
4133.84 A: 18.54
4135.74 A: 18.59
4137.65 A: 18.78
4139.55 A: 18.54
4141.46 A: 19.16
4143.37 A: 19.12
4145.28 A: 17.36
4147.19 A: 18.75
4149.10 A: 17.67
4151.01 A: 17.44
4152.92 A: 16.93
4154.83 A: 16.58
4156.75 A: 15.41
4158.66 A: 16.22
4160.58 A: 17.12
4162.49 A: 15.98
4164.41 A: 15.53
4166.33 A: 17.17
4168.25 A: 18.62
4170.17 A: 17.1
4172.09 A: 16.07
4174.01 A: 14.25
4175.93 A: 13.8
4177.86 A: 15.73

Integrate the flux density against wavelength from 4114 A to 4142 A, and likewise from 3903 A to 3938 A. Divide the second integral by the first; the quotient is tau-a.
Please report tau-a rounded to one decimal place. 1.3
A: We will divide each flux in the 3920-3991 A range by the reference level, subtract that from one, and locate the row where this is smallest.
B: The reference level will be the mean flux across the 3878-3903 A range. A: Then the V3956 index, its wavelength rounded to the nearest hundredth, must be 3945.97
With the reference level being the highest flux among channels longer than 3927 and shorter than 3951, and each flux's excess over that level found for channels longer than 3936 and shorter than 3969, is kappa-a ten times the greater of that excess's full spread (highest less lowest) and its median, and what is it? 64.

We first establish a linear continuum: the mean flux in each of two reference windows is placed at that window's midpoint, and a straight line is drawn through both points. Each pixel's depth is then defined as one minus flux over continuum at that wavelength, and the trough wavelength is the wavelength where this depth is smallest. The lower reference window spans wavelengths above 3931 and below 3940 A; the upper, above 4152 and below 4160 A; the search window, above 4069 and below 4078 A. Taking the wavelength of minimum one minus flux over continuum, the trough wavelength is 4071.49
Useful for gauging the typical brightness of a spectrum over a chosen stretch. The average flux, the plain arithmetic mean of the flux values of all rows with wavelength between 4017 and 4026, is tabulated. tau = 17.4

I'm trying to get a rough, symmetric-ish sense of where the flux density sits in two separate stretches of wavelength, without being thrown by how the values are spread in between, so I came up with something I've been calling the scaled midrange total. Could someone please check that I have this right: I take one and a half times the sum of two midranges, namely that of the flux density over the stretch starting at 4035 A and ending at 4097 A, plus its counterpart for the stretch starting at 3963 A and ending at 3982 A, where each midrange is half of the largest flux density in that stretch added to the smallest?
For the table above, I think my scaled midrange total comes 53.1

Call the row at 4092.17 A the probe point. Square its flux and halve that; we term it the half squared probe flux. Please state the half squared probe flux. 159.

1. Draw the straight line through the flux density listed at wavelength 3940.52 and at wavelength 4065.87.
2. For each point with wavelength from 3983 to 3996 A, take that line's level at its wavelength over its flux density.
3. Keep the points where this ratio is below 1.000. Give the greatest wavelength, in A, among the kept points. 3995.34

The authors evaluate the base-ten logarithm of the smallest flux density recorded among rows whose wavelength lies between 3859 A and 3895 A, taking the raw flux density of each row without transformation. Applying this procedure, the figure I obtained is 1.25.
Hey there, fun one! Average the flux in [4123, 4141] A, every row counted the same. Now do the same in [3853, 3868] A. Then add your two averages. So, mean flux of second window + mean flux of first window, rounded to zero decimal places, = 40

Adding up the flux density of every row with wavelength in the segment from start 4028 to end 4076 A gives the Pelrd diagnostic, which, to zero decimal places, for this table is 449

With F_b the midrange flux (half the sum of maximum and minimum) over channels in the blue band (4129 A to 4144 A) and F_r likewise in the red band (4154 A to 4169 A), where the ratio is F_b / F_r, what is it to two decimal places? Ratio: 1.07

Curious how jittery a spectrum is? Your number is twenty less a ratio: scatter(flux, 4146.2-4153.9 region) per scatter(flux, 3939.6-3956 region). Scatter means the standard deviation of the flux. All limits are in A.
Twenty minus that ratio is 19.6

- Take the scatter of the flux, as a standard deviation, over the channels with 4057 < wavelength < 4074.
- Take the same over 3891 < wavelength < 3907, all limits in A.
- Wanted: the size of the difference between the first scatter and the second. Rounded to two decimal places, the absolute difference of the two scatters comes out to 0.03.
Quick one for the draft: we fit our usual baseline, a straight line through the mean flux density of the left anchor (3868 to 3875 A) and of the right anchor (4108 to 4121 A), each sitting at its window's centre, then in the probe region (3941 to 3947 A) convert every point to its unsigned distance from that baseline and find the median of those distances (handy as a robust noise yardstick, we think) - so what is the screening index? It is 1.3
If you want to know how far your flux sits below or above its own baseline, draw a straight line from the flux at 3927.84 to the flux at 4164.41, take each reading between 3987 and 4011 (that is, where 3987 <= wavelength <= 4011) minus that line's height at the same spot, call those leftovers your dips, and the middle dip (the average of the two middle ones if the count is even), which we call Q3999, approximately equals 3.72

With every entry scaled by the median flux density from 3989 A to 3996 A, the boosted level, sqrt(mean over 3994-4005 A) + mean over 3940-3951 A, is 2.09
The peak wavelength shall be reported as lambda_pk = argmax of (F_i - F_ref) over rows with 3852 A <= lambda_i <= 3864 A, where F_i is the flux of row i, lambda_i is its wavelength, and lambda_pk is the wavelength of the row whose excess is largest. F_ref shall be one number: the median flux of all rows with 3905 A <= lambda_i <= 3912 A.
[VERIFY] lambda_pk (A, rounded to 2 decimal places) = 3856.15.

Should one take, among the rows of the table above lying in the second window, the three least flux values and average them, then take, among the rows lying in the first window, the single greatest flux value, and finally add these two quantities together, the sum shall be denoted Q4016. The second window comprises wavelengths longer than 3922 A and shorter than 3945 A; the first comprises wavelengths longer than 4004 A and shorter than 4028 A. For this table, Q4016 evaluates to 35.5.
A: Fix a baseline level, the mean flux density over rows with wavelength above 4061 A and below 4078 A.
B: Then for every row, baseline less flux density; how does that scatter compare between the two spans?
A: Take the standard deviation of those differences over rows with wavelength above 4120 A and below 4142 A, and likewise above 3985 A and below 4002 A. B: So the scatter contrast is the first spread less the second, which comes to 0.1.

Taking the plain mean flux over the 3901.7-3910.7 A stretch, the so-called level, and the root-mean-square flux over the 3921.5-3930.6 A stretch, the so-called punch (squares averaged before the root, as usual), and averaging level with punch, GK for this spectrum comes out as 18.6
